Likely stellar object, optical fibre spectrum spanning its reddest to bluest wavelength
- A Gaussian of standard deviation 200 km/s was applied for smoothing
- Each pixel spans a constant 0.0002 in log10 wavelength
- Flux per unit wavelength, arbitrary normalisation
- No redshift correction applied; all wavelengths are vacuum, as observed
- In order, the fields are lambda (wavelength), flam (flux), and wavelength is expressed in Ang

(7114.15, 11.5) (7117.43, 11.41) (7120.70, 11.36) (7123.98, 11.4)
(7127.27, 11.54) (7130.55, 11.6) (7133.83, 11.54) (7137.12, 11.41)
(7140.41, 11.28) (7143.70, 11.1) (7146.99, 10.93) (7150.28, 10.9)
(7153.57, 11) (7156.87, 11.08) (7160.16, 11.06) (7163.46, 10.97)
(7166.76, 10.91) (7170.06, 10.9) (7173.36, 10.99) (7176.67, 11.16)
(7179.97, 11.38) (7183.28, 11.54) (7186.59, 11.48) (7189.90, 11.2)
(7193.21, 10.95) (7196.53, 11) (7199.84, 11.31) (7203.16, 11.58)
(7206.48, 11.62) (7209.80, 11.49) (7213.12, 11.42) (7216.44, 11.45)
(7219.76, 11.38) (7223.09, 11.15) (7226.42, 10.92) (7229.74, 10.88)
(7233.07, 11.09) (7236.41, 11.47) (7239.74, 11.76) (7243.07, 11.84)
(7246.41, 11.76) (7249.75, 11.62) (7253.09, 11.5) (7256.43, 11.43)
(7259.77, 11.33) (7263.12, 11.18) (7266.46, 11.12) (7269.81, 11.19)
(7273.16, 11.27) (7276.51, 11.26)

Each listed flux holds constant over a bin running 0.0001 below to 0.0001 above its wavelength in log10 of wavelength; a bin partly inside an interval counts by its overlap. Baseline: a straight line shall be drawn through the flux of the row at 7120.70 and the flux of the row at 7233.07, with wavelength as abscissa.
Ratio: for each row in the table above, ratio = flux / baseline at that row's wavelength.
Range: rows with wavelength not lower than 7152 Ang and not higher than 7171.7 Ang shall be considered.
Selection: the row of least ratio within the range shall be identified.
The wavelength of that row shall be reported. 7170.06 Ang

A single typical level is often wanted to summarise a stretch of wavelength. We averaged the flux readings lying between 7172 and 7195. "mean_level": 11.2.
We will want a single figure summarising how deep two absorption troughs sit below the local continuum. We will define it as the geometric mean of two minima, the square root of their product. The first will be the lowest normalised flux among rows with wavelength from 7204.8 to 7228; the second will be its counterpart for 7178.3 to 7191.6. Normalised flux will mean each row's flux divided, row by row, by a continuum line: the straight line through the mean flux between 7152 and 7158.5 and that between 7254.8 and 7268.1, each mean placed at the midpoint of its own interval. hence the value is 0.992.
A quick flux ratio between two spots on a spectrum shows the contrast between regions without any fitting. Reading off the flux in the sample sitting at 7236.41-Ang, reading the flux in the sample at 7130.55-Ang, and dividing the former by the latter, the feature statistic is 0.99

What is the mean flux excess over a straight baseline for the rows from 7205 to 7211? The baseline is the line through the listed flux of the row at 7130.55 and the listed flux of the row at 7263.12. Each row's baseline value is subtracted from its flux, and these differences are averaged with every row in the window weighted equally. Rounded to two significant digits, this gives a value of 0.20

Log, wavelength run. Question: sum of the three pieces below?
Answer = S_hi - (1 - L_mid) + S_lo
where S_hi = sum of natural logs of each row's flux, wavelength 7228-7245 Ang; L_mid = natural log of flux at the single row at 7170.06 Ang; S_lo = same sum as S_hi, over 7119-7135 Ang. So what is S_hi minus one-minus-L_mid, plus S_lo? 25.8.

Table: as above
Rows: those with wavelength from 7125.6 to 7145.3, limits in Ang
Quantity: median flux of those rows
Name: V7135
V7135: 11.5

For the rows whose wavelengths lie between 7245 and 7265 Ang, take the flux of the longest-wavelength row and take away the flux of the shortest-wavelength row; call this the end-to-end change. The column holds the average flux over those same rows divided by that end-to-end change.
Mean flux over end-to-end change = -20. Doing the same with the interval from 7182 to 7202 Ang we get -49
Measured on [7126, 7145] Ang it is -26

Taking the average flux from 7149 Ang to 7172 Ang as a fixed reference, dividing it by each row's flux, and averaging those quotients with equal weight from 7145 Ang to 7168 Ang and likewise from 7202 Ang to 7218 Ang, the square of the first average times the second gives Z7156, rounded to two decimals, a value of 0.95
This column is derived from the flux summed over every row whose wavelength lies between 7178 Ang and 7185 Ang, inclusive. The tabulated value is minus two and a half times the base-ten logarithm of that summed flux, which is -3.40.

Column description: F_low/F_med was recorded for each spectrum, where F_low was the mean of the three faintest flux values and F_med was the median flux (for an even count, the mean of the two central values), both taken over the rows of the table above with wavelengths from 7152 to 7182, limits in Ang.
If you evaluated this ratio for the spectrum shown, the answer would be 0.993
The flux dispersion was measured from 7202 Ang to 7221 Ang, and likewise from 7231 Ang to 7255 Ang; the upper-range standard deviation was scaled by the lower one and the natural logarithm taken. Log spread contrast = 1.0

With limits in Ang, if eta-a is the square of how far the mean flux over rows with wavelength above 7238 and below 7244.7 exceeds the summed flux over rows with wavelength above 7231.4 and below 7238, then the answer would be 116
